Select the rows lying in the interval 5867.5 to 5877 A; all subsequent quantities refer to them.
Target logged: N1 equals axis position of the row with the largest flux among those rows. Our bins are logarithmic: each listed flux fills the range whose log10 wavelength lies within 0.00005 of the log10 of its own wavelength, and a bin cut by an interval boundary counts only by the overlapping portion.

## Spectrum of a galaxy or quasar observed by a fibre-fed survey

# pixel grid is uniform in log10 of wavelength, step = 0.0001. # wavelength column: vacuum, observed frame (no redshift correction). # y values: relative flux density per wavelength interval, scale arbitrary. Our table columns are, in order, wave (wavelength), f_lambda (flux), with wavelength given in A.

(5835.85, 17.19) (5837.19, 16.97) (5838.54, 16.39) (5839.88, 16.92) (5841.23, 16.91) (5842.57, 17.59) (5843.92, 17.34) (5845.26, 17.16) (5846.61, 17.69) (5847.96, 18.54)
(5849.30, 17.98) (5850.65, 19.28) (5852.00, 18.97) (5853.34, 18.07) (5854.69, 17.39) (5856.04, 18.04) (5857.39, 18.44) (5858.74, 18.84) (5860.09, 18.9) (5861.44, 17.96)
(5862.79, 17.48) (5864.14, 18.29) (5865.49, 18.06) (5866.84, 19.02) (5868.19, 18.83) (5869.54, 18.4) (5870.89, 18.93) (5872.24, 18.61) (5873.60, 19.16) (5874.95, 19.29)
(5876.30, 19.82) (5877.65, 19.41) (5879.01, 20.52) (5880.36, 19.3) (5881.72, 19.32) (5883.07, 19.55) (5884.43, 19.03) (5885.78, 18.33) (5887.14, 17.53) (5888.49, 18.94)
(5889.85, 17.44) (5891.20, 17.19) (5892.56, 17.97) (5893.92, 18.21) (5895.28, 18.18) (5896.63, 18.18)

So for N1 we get 5876.30 A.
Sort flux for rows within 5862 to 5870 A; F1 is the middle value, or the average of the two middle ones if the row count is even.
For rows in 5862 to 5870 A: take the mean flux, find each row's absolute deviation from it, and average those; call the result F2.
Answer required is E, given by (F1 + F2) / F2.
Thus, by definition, 46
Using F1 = 18.3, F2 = 0.40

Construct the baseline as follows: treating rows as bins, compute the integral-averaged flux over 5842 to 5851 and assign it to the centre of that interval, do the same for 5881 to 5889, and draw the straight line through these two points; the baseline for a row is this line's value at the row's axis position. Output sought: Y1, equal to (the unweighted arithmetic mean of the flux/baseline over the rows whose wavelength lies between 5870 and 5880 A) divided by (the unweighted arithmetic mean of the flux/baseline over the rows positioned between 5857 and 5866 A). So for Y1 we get 1.04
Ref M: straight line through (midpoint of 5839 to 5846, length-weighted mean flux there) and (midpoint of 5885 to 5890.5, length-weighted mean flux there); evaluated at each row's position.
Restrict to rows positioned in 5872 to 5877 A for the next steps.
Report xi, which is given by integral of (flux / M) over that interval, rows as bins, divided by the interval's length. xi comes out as 1.08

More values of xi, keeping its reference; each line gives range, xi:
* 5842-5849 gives 1.03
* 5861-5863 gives 1.01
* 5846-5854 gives 1.06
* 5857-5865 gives 1.04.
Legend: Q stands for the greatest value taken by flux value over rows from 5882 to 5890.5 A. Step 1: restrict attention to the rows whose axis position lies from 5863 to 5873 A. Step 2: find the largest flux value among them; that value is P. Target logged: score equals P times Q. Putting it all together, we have 372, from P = 19.02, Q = 19.55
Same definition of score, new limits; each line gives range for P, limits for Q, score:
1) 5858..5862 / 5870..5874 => 362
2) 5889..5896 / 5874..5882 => 374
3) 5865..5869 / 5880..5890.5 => 372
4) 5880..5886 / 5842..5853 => 377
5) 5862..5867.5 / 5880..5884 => 372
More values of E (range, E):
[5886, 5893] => 35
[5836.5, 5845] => 58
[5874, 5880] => 49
